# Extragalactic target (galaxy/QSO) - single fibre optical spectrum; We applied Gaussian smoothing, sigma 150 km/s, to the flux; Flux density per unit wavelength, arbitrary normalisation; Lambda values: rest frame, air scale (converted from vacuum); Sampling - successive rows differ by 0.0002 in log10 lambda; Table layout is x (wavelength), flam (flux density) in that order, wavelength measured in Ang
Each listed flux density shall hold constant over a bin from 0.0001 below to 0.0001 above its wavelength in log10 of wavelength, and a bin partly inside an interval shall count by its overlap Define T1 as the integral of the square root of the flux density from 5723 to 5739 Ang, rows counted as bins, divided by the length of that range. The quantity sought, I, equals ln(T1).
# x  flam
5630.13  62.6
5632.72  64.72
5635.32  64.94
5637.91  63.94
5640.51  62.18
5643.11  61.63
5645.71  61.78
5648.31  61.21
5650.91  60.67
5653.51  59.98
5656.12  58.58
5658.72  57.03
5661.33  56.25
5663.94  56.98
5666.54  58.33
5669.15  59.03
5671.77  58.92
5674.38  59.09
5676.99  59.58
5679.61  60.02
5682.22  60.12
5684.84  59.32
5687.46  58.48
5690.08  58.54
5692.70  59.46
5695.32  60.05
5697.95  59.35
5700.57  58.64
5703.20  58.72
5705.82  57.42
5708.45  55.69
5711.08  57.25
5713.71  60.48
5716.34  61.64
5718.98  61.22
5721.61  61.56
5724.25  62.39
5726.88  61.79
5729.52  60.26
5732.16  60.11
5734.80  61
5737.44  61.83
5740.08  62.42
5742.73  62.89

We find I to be 2.06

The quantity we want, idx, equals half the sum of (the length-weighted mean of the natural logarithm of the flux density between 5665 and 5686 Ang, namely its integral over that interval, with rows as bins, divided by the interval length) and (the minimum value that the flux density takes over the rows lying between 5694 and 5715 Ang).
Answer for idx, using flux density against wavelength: 29.9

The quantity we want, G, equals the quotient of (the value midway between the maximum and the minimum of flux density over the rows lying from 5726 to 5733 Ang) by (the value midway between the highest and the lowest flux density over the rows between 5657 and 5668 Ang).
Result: 1.06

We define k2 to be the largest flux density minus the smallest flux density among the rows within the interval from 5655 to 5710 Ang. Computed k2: 4.43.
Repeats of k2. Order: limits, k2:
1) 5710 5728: 5.14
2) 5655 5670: 2.78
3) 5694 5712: 4.36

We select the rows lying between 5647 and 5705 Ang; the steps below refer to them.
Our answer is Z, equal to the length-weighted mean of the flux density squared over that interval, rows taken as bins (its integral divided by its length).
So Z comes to 3483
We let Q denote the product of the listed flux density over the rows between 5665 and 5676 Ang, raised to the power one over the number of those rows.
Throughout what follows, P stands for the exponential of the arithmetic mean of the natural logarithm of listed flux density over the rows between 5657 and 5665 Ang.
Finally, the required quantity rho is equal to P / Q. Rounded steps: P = 57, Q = 58.8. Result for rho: 0.96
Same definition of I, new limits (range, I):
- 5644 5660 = 2.05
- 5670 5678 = 2.04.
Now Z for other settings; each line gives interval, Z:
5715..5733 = 3759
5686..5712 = 3410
